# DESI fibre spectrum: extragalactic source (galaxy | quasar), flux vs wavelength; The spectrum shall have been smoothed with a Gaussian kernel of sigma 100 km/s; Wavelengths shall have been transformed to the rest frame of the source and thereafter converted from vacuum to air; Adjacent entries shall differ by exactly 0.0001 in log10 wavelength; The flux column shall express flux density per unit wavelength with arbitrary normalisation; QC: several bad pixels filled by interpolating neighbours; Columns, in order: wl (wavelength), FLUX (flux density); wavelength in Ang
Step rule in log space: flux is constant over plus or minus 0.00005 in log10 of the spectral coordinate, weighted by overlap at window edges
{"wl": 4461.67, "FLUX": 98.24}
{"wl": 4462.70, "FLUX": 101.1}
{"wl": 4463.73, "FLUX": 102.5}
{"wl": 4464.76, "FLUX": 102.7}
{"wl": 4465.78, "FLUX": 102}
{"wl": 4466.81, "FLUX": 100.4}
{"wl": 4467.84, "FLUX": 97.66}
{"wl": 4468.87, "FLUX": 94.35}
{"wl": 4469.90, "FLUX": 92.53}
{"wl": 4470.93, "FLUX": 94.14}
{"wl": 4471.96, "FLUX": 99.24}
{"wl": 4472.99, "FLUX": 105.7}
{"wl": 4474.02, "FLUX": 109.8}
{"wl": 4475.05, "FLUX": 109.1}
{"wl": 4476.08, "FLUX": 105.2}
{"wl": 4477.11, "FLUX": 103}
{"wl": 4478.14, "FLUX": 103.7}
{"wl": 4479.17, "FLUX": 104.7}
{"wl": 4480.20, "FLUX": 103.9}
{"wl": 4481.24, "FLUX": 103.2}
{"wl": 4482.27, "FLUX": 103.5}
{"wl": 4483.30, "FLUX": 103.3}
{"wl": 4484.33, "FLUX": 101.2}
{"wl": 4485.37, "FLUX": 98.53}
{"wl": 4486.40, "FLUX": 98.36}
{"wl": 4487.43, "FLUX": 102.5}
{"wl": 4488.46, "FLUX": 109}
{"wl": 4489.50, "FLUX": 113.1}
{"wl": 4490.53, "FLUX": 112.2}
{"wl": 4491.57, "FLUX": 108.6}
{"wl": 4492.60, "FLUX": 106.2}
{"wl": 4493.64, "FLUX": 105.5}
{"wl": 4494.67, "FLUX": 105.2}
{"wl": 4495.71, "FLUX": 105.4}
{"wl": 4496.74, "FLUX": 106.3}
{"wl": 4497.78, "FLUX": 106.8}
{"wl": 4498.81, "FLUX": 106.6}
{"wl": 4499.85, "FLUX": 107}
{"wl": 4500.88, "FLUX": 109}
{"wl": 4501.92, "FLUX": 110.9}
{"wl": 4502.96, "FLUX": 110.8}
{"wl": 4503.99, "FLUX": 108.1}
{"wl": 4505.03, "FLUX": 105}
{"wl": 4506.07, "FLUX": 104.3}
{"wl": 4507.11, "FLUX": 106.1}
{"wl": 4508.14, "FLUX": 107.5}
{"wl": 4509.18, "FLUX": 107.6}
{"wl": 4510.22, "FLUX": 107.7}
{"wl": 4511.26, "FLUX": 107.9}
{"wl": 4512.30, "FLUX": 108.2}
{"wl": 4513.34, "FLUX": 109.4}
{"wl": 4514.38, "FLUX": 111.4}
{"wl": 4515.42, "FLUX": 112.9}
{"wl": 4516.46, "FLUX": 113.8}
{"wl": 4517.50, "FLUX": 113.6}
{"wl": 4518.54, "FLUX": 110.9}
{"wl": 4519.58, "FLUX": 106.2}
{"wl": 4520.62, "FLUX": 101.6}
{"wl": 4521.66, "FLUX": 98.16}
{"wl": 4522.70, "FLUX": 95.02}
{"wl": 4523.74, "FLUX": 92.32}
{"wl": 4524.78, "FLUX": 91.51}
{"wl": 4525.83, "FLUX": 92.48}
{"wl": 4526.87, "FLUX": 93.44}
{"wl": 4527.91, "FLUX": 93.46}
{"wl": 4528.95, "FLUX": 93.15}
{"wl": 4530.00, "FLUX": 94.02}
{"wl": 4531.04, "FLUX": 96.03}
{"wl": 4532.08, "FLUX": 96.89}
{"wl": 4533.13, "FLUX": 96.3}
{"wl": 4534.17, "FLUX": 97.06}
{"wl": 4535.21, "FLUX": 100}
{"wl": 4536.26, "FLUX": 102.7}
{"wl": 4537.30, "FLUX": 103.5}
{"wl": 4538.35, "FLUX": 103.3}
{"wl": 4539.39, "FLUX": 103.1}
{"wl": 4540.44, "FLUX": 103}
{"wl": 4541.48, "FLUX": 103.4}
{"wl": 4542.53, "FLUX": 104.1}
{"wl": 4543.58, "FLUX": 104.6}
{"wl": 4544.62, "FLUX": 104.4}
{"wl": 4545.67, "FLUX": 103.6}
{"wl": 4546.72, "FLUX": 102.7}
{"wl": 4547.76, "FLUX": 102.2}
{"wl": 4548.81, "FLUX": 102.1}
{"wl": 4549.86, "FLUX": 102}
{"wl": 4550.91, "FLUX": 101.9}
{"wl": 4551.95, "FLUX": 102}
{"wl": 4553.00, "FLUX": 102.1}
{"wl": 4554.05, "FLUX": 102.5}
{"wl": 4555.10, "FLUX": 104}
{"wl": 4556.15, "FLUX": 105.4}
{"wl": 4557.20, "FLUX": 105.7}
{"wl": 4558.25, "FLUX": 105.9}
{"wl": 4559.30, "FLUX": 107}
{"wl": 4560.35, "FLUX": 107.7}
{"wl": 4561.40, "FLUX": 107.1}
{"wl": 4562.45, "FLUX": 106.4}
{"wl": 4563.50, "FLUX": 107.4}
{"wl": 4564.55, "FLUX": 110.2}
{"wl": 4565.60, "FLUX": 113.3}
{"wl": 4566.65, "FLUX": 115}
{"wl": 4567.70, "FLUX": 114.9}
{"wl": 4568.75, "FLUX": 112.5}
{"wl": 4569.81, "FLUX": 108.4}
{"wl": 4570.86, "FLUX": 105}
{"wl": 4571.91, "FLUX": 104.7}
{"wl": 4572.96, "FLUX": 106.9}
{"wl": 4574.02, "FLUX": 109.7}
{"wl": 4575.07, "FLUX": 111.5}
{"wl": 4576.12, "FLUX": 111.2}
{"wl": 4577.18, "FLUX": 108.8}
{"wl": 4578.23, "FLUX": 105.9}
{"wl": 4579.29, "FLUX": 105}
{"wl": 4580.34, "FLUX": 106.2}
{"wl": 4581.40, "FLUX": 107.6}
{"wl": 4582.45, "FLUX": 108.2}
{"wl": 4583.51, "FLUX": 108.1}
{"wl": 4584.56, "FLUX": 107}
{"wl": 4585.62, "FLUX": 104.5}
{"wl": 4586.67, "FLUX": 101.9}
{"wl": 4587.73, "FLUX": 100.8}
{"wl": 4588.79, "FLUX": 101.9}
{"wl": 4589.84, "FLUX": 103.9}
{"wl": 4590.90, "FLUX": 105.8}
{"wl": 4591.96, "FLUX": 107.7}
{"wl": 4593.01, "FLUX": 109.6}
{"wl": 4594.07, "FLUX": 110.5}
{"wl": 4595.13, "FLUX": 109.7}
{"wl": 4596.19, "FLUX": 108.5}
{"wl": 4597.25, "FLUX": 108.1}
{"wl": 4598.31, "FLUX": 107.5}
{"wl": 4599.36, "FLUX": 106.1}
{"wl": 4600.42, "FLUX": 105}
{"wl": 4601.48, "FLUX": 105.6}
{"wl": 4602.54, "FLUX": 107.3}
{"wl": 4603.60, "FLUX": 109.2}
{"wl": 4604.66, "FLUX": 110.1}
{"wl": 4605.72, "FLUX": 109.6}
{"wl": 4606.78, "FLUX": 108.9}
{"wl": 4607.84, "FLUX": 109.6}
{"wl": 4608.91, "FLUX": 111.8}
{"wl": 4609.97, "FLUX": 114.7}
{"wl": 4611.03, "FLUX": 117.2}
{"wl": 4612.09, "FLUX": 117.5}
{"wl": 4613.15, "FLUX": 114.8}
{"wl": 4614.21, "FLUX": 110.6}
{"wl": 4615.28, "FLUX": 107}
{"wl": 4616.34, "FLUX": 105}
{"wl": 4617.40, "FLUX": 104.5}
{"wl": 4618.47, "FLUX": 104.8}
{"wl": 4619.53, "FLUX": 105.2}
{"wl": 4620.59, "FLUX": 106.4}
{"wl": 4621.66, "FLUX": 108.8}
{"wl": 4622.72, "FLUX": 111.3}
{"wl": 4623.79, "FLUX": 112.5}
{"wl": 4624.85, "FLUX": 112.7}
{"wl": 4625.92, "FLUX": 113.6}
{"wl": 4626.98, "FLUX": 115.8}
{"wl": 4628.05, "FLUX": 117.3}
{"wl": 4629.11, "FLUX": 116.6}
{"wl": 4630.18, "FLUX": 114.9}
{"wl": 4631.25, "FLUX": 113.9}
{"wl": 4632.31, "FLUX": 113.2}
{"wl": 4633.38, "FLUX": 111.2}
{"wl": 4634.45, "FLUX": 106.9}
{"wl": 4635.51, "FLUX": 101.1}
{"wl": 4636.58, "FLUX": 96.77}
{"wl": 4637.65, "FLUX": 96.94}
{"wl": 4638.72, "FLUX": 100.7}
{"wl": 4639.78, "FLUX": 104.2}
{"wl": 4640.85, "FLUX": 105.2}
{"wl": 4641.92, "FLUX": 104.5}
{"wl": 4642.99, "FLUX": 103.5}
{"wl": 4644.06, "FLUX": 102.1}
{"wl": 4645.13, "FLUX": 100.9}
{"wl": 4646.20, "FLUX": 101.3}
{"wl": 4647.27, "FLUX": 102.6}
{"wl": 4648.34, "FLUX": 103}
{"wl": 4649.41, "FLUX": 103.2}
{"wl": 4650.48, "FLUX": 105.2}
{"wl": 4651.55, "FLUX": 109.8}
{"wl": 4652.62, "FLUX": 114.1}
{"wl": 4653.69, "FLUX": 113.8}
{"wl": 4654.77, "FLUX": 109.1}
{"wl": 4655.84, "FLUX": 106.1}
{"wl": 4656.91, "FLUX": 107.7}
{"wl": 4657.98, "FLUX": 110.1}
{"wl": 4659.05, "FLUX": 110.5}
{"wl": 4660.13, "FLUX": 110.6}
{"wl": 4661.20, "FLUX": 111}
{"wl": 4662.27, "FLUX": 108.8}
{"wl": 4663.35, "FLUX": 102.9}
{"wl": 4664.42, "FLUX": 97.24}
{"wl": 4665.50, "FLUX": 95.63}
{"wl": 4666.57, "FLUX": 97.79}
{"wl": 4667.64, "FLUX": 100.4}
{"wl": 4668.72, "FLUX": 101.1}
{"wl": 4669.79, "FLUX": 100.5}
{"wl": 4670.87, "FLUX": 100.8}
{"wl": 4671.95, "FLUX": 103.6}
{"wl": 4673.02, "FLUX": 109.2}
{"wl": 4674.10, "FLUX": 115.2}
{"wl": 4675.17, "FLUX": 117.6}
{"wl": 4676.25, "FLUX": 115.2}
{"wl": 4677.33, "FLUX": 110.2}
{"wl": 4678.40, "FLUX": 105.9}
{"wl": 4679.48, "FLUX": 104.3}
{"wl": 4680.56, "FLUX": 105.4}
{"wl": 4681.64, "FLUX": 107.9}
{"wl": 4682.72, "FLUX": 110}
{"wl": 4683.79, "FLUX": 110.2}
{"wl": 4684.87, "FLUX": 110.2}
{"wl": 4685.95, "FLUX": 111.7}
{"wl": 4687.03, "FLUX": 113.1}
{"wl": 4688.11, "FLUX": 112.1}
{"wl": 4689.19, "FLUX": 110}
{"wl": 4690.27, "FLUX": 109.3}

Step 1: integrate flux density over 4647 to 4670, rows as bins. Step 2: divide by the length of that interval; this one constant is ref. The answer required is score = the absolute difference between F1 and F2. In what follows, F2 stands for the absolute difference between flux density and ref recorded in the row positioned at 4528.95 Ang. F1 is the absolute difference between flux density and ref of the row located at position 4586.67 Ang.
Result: 9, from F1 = 4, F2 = 12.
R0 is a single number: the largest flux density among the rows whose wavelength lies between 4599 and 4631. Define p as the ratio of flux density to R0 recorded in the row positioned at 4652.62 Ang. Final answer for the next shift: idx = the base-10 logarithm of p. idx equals -0.013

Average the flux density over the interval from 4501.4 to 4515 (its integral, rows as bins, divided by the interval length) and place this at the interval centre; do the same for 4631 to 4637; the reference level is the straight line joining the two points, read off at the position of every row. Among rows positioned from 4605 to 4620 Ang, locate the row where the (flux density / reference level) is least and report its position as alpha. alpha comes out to 4617.40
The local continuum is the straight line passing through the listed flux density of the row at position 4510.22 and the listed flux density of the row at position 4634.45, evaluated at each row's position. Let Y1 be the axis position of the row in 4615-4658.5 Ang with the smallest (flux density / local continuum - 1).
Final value 4636.58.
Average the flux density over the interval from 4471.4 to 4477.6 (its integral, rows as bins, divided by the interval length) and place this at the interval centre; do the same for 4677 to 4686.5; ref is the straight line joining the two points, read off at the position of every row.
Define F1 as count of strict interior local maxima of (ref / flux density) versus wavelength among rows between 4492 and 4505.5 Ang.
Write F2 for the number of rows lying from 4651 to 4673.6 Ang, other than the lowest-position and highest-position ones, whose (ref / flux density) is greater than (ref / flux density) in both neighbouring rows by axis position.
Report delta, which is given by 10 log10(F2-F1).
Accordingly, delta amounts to 0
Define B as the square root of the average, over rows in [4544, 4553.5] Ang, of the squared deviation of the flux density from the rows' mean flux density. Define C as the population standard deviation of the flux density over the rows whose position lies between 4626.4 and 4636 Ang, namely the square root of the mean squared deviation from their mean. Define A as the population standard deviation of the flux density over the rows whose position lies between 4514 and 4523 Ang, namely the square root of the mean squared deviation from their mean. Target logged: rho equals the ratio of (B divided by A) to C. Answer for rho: 0.02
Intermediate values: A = 6.8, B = 0.8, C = 5.0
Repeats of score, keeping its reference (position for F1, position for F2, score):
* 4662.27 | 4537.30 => 1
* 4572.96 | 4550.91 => 2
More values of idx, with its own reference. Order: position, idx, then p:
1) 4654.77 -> -0.032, 0.929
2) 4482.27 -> -0.055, 0.881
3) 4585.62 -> -0.051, 0.889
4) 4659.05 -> -0.027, 0.940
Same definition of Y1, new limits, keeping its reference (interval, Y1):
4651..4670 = 4665.50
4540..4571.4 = 4550.91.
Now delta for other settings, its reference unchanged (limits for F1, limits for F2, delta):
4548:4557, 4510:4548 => 5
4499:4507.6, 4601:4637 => 0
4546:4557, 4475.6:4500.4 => 6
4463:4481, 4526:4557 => 3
